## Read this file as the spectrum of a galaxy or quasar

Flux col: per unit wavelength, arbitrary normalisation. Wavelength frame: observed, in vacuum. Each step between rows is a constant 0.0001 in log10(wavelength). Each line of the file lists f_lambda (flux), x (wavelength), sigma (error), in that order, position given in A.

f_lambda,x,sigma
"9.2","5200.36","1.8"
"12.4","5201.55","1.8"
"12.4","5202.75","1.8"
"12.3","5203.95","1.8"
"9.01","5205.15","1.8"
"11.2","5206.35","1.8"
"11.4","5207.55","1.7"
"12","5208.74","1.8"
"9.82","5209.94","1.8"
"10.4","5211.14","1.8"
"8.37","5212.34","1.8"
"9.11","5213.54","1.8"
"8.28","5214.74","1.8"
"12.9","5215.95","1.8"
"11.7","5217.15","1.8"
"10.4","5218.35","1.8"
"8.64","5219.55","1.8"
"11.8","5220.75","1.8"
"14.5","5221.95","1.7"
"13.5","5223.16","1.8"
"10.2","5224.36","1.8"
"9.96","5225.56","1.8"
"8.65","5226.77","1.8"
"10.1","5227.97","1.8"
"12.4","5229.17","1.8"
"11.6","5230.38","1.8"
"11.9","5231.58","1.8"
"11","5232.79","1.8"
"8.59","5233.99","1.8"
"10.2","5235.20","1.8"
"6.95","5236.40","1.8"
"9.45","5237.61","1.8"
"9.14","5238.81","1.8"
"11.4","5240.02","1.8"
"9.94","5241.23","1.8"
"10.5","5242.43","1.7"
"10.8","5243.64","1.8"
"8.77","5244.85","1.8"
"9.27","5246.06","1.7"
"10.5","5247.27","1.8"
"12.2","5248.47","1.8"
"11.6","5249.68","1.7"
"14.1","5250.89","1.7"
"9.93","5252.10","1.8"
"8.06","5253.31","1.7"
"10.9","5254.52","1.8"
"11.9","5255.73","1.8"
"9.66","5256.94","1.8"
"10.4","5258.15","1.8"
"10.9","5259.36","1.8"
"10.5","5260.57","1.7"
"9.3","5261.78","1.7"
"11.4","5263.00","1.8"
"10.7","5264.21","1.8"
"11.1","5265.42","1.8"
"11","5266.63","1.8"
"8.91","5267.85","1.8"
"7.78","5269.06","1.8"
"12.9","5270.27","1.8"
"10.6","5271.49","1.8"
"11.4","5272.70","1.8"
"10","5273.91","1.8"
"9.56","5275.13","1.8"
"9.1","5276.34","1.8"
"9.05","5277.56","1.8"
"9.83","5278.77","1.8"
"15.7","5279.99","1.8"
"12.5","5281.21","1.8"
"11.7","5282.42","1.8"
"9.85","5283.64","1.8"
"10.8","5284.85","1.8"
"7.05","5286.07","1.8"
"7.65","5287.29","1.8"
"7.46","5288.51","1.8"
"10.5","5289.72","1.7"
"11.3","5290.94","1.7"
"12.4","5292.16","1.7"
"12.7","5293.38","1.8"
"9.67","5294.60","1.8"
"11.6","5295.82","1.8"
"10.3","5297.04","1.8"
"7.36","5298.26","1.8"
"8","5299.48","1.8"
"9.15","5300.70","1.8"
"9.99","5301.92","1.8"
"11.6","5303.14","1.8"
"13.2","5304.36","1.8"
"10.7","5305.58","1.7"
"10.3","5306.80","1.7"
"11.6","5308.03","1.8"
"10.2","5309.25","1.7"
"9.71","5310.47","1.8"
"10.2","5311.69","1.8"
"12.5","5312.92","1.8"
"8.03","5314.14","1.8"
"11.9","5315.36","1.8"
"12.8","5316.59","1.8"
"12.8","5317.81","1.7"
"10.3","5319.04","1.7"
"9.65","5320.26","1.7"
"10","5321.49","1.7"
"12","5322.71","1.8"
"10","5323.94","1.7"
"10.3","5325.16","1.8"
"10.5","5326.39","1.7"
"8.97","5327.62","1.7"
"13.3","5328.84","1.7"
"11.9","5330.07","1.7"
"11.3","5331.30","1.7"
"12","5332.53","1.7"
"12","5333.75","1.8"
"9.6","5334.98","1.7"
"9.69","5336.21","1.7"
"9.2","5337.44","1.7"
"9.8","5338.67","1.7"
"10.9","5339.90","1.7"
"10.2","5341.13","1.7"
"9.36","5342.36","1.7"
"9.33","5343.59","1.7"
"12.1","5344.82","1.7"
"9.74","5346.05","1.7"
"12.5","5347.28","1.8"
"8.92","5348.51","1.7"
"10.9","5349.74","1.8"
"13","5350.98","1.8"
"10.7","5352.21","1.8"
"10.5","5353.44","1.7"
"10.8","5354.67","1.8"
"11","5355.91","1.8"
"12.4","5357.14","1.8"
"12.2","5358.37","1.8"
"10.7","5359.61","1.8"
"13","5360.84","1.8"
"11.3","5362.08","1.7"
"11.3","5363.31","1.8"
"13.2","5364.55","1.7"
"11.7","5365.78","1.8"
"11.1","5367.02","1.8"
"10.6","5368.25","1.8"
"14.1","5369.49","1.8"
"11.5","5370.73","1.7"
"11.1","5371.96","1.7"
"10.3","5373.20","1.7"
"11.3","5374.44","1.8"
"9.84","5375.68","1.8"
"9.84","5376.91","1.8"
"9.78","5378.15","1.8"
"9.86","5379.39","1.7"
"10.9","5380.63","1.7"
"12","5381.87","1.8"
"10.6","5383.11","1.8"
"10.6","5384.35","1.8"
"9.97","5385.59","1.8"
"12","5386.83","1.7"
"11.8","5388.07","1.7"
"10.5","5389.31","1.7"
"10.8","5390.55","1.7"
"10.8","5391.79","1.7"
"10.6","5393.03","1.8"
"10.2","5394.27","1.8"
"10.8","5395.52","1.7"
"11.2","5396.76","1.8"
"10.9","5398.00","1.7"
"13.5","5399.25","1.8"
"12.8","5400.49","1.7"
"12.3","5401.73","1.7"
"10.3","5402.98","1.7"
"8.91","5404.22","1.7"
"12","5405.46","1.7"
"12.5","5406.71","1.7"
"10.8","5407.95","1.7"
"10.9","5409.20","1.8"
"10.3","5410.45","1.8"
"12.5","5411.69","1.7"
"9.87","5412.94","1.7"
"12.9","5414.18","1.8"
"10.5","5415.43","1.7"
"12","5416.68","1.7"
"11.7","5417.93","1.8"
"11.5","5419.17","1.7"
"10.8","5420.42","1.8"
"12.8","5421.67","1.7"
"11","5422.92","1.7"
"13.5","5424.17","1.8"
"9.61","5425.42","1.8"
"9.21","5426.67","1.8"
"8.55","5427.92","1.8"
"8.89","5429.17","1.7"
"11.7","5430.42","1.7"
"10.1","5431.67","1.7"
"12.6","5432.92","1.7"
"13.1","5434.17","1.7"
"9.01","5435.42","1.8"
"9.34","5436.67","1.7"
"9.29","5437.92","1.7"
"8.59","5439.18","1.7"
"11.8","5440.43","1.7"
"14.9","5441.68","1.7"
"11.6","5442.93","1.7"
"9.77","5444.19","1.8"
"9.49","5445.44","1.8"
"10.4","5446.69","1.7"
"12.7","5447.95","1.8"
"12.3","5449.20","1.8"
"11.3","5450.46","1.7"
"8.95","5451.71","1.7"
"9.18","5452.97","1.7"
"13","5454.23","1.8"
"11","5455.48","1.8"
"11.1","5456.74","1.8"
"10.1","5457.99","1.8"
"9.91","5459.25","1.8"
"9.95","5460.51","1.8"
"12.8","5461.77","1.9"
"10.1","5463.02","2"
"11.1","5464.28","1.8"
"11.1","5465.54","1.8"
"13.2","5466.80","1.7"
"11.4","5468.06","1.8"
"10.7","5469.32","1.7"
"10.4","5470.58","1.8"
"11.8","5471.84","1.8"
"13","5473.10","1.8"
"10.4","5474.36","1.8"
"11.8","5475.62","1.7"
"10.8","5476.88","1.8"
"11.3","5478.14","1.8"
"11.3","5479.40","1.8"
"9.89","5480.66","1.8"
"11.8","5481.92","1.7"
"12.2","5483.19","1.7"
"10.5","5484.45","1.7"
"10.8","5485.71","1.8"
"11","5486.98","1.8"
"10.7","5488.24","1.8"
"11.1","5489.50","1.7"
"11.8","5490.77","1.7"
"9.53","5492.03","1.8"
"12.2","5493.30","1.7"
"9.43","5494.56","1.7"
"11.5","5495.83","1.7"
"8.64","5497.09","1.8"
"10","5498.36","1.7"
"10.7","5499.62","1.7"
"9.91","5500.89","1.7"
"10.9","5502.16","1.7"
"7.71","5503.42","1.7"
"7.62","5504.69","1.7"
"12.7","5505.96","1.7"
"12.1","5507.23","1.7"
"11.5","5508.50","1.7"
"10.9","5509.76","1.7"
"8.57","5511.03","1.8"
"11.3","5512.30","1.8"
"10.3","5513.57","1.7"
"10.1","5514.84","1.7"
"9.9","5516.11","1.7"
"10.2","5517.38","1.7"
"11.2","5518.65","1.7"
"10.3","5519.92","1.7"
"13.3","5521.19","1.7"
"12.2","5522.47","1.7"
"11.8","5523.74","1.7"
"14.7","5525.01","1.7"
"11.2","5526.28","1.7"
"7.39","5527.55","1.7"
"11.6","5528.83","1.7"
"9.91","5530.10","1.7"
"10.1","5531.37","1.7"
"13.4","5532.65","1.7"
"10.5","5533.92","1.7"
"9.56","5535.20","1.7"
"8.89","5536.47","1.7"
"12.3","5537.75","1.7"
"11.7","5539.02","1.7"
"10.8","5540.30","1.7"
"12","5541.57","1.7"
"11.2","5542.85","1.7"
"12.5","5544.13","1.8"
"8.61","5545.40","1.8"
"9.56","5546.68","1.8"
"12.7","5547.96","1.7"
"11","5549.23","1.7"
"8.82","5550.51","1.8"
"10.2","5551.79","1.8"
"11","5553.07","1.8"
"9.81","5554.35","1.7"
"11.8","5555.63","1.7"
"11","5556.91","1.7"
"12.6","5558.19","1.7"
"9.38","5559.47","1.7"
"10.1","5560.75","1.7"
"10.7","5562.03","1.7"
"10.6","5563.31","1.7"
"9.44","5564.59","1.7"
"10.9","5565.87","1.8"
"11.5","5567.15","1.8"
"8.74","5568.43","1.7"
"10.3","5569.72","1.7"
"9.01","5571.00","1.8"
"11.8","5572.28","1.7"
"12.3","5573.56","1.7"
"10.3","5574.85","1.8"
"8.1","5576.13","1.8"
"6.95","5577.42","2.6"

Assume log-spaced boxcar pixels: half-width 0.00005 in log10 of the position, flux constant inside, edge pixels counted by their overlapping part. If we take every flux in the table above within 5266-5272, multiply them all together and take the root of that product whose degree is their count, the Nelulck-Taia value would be 10.1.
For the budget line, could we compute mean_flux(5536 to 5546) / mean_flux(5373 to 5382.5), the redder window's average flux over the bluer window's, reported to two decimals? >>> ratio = 1.05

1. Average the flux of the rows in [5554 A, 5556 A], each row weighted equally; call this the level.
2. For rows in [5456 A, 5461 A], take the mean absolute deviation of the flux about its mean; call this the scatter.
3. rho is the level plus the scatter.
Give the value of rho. 11.2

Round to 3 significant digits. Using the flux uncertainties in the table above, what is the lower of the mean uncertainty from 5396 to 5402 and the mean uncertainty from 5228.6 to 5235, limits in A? 1.74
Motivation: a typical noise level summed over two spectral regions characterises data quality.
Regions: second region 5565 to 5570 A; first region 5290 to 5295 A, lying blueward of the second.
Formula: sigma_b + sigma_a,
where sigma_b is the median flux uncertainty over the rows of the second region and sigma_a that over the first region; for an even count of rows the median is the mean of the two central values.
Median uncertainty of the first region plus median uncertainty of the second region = 3.50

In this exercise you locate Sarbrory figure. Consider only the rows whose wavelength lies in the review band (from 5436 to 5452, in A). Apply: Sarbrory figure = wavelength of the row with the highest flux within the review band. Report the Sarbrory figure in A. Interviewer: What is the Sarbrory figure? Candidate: 5441.68 A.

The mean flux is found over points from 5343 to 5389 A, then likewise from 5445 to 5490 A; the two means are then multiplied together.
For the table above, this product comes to 123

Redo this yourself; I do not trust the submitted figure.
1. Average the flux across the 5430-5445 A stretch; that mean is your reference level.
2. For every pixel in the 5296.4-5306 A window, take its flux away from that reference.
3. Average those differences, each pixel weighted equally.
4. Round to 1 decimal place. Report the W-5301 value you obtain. 0.9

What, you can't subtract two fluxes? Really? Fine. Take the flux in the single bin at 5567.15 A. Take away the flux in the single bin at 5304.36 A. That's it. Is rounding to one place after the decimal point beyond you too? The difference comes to -1.7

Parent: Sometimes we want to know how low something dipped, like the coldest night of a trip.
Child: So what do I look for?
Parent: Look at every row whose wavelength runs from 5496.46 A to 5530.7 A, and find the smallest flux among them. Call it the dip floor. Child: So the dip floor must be 7.39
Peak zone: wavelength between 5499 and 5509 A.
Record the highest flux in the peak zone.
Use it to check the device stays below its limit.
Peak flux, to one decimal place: 12.7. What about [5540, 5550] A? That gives 12.7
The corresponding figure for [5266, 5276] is 12.9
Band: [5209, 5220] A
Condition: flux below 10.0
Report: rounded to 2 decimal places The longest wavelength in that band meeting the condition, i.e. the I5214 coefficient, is 5219.55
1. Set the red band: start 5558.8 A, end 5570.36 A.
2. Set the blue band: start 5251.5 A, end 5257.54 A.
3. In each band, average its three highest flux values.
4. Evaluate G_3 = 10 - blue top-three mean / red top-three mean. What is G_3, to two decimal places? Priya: 9.01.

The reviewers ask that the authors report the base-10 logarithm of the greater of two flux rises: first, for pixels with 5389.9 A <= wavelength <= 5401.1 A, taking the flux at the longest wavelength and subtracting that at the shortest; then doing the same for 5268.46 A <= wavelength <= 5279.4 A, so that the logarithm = 0.3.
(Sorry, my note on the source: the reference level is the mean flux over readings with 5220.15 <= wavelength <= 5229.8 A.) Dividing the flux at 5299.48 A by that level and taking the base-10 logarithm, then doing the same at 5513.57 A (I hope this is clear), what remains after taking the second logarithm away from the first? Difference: -0.11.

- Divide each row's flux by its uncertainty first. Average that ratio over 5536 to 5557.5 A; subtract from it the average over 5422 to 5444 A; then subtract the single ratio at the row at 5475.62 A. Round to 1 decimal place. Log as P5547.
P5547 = -6.9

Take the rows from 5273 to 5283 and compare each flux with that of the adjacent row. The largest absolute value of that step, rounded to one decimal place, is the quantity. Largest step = 5.9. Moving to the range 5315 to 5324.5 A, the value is 2.5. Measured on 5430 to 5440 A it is 4.1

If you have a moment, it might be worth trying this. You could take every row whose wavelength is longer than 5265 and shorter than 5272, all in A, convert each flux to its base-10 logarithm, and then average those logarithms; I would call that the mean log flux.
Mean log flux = 1.01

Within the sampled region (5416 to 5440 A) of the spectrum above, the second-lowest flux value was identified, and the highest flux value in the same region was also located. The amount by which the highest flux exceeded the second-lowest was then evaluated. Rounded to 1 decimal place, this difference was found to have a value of 4.9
